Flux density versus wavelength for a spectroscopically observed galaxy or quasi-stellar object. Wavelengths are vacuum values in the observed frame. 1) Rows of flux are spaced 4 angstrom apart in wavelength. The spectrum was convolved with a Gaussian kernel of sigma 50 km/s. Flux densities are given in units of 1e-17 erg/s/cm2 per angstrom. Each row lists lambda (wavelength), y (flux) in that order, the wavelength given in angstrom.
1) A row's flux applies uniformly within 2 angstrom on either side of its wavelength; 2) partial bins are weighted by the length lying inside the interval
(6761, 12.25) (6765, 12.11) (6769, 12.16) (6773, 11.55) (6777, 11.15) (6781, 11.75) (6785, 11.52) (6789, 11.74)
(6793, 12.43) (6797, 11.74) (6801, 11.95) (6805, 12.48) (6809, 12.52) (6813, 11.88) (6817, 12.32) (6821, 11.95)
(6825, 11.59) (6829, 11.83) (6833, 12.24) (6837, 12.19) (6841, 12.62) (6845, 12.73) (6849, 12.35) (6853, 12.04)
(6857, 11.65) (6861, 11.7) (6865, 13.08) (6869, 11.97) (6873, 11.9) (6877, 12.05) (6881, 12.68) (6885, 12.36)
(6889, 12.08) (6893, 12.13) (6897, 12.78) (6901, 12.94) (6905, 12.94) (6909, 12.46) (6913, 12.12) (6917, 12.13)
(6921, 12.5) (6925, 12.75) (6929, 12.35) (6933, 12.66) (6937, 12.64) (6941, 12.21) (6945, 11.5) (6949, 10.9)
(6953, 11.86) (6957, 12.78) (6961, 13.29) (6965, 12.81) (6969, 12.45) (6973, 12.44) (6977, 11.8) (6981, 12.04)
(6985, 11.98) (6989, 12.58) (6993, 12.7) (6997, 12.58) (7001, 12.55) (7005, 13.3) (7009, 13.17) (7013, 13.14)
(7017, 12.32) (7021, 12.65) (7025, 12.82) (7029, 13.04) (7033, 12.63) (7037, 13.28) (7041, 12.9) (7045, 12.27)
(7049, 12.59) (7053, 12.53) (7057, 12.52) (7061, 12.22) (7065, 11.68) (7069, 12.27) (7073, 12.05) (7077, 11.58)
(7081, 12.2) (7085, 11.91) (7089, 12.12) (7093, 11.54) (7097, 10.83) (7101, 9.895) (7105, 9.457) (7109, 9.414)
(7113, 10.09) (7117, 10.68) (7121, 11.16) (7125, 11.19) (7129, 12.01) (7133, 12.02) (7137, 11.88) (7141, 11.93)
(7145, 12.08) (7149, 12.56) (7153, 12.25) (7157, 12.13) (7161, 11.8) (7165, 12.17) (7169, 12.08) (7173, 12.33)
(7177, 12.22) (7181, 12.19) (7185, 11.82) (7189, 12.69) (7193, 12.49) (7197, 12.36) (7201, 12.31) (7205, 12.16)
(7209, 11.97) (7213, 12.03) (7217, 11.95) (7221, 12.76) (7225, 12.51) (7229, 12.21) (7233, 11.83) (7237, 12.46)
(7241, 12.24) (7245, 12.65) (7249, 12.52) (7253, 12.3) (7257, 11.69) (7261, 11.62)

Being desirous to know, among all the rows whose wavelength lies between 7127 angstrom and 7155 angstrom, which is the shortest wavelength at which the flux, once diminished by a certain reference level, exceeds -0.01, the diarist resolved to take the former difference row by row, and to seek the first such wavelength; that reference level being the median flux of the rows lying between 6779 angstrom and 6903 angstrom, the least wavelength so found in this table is 7145 angstrom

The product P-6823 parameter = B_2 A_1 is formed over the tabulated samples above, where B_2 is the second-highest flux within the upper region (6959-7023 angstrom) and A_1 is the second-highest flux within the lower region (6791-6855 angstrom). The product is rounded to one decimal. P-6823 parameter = 167.7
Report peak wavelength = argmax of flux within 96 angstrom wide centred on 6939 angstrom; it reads 6961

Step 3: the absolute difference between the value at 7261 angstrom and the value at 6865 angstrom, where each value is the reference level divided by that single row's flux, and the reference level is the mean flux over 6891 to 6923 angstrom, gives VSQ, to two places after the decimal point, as 0.12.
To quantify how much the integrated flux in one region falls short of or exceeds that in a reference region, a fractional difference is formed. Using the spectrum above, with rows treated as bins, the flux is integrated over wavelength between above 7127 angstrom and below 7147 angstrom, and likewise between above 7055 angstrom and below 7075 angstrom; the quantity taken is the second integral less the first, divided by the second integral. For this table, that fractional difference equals 0.01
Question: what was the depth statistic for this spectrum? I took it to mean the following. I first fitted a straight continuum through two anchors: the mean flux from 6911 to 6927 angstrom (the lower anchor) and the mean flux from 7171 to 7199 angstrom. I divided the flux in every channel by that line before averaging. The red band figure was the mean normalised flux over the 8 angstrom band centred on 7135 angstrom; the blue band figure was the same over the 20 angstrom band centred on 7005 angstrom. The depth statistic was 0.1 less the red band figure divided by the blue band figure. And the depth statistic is -0.83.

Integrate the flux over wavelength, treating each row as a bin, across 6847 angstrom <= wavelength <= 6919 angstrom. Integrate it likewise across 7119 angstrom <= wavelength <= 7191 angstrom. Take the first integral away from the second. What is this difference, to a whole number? -19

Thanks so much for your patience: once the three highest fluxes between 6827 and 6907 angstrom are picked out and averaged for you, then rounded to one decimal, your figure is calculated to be 13.0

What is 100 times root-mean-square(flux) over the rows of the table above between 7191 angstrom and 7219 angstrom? 1218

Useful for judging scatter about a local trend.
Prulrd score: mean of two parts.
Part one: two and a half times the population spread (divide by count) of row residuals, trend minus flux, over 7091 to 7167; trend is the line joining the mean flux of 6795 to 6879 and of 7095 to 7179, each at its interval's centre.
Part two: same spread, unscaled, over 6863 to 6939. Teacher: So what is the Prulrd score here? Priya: 1.4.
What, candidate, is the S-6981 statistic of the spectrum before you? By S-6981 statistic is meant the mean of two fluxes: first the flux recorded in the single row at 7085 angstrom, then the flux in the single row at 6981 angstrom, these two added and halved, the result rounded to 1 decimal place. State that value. 12.0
